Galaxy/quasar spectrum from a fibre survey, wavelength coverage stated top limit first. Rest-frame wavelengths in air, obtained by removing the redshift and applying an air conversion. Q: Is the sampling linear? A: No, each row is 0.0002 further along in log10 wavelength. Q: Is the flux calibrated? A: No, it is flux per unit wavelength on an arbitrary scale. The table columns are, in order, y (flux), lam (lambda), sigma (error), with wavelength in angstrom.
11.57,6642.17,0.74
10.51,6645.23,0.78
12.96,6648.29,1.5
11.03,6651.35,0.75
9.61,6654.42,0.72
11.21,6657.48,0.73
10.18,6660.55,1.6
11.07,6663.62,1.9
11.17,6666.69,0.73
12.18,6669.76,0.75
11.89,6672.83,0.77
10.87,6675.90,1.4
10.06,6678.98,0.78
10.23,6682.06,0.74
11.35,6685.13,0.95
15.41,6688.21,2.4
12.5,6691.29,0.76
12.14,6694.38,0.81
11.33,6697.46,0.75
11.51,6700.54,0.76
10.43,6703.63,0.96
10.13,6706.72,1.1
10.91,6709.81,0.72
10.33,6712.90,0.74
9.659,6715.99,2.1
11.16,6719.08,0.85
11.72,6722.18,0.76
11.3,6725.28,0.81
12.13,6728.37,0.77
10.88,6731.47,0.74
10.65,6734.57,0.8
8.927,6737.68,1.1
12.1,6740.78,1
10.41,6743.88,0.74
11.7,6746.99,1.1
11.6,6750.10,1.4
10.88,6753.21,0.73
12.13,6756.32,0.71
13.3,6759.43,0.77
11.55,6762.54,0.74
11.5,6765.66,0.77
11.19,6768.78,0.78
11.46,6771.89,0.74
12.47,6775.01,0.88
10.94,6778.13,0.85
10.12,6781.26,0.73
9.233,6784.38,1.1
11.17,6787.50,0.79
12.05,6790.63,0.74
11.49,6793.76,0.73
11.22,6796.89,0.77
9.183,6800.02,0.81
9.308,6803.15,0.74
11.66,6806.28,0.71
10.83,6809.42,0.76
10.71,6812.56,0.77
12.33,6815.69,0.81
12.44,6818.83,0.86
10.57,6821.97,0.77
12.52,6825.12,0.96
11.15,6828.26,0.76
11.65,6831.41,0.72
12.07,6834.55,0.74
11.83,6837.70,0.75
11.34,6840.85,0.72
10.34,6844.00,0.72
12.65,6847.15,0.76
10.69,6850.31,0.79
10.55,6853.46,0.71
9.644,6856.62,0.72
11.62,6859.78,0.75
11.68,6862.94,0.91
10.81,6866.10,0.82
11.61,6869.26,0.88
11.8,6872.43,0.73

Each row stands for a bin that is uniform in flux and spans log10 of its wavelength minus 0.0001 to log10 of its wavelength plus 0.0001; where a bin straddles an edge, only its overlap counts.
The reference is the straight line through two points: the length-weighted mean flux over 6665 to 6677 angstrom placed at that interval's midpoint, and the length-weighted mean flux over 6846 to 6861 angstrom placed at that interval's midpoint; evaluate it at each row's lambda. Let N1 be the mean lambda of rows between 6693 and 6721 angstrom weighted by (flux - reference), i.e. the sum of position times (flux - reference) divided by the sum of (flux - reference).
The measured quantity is 6712.6 angstrom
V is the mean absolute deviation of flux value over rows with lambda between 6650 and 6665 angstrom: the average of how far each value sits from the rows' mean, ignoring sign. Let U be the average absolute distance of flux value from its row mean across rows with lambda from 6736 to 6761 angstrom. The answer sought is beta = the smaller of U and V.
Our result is 0.58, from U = 0.98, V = 0.58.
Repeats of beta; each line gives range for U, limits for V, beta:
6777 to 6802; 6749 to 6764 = 0.66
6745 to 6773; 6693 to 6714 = 0.45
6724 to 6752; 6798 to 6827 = 0.77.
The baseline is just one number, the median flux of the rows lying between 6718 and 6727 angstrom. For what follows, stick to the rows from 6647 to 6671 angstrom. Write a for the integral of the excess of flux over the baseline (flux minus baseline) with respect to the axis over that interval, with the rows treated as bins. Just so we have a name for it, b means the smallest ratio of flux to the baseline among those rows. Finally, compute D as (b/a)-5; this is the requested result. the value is -5.23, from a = -4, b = 0.850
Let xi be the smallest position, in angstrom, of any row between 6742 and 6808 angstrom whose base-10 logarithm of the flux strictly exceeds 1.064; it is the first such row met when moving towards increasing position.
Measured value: 6746.99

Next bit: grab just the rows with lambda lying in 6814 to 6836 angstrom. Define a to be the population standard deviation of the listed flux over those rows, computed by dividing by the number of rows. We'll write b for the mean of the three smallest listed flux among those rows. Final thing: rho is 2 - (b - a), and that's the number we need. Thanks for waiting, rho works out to -8.4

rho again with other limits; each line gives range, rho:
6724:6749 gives -7.0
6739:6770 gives -8.1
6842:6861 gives -7.2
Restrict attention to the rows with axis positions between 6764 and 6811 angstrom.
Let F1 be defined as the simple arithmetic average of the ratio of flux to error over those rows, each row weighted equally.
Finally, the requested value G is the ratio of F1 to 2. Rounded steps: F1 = 14.0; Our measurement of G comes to 7.0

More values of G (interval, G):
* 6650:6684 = 6.2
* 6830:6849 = 7.9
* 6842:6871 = 7.1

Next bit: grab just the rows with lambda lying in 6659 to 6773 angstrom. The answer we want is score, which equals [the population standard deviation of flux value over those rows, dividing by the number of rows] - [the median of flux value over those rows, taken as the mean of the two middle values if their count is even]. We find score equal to -10.2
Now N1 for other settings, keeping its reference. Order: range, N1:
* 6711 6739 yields 6726.5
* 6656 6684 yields 6671.8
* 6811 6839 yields 6826.9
